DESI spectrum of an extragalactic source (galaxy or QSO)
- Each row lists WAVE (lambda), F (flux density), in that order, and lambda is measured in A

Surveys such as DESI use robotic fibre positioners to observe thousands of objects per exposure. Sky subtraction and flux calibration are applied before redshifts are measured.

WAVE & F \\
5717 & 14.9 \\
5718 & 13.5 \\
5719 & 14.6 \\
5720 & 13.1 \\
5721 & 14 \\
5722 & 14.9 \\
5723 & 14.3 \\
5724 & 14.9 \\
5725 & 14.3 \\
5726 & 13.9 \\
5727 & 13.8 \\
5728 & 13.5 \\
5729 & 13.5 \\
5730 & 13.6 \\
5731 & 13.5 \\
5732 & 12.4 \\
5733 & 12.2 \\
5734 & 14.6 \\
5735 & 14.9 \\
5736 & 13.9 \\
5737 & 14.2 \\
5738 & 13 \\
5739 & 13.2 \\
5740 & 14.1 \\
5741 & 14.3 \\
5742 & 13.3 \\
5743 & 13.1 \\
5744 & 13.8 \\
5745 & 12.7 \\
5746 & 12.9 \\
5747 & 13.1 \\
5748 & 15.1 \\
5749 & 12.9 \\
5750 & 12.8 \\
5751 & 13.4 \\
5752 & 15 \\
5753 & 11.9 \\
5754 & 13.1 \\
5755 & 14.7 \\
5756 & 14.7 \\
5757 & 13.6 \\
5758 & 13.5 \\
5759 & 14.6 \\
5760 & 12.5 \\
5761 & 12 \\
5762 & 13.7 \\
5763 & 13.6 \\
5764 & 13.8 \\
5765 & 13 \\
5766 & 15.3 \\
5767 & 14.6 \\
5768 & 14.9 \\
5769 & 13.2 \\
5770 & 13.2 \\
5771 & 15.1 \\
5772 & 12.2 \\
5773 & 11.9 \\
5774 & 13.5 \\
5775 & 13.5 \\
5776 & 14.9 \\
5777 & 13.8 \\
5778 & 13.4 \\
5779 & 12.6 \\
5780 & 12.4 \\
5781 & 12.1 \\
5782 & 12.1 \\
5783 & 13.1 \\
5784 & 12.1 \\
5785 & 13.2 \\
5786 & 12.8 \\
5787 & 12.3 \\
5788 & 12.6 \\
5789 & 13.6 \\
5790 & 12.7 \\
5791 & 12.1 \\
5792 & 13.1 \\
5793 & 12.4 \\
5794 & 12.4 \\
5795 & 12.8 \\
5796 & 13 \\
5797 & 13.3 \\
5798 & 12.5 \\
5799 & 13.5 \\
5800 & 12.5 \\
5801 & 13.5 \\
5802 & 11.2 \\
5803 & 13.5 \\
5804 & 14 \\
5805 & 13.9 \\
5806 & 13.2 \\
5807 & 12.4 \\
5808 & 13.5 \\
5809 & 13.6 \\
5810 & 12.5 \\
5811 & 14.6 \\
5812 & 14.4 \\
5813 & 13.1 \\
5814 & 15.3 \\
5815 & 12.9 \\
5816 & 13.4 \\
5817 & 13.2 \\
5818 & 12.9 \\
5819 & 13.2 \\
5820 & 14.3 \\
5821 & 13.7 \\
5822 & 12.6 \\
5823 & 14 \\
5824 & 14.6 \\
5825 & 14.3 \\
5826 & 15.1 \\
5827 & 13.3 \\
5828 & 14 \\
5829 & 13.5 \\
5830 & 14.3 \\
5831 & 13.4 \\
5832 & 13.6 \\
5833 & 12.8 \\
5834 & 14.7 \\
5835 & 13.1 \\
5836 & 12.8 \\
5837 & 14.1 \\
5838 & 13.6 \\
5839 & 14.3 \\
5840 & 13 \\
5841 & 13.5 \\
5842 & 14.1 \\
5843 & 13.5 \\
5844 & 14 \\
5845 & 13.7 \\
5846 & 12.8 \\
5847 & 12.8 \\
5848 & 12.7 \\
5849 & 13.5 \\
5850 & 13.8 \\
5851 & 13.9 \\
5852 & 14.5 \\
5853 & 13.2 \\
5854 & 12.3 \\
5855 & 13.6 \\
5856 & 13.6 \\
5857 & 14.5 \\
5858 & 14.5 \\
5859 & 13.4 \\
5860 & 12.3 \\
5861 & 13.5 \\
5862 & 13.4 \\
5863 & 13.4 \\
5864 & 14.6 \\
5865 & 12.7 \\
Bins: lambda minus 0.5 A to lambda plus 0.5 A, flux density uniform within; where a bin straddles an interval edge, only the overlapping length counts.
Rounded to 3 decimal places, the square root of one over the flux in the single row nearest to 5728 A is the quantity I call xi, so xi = 0.272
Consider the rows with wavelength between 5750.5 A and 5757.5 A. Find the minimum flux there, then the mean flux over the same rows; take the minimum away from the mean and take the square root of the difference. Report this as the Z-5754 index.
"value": 1.4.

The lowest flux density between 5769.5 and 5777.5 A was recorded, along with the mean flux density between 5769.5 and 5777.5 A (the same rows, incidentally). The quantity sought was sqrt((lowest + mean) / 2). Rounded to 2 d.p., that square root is 3.56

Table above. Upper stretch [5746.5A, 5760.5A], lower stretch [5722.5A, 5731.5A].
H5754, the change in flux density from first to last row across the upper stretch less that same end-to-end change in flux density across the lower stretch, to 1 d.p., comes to 0.2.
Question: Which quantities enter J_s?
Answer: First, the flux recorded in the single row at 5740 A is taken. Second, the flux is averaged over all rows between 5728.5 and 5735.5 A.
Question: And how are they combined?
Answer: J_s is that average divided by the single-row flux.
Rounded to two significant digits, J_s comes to 0.96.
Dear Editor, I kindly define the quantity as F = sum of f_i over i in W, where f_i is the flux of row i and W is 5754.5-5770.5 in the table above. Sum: 221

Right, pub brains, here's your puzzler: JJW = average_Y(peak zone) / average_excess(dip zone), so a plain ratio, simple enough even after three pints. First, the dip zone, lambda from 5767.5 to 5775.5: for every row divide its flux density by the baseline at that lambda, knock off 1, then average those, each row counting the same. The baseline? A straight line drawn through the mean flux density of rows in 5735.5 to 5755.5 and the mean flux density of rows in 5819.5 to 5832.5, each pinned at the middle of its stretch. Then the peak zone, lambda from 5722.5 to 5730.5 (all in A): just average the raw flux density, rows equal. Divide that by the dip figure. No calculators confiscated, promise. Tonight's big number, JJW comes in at -916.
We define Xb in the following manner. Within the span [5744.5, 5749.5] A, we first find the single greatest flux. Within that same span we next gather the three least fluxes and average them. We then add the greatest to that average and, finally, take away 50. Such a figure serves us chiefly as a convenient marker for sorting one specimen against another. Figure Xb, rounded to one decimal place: -22.1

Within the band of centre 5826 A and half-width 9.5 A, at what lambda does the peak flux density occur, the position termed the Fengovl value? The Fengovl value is 5826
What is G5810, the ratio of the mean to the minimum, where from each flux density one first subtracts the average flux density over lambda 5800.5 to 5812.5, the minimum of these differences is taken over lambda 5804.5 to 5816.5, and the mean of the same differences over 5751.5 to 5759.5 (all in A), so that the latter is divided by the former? -0.6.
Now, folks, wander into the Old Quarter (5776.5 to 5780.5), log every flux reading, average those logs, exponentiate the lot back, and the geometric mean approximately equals 13.0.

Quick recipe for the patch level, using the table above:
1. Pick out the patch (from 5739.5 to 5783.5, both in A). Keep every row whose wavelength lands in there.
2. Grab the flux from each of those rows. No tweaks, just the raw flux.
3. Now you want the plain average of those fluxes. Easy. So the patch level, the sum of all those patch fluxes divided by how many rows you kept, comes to 13.5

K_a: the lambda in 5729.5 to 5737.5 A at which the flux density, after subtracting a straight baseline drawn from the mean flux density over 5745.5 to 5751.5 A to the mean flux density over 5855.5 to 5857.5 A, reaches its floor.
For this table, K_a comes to 5733 A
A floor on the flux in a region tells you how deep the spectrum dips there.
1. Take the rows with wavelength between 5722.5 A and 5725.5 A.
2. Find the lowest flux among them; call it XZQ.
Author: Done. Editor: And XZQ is 14.3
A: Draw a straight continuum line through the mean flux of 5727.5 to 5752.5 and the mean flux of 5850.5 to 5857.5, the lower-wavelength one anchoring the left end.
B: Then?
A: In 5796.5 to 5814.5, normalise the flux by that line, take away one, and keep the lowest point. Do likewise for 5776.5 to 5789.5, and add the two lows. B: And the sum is -0.29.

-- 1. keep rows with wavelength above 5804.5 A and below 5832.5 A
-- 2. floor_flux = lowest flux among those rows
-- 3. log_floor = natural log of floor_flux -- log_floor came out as 2.52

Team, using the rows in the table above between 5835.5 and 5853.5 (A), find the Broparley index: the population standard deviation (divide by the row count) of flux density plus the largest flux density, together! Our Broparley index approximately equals 15.0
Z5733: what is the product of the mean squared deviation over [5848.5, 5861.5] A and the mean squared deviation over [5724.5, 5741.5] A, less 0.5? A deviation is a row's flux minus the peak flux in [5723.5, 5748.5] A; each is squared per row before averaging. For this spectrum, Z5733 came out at 6.3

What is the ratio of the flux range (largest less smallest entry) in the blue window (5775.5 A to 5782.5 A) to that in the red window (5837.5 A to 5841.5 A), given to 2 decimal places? 2.15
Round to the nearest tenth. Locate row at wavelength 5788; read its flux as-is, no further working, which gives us 12.6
